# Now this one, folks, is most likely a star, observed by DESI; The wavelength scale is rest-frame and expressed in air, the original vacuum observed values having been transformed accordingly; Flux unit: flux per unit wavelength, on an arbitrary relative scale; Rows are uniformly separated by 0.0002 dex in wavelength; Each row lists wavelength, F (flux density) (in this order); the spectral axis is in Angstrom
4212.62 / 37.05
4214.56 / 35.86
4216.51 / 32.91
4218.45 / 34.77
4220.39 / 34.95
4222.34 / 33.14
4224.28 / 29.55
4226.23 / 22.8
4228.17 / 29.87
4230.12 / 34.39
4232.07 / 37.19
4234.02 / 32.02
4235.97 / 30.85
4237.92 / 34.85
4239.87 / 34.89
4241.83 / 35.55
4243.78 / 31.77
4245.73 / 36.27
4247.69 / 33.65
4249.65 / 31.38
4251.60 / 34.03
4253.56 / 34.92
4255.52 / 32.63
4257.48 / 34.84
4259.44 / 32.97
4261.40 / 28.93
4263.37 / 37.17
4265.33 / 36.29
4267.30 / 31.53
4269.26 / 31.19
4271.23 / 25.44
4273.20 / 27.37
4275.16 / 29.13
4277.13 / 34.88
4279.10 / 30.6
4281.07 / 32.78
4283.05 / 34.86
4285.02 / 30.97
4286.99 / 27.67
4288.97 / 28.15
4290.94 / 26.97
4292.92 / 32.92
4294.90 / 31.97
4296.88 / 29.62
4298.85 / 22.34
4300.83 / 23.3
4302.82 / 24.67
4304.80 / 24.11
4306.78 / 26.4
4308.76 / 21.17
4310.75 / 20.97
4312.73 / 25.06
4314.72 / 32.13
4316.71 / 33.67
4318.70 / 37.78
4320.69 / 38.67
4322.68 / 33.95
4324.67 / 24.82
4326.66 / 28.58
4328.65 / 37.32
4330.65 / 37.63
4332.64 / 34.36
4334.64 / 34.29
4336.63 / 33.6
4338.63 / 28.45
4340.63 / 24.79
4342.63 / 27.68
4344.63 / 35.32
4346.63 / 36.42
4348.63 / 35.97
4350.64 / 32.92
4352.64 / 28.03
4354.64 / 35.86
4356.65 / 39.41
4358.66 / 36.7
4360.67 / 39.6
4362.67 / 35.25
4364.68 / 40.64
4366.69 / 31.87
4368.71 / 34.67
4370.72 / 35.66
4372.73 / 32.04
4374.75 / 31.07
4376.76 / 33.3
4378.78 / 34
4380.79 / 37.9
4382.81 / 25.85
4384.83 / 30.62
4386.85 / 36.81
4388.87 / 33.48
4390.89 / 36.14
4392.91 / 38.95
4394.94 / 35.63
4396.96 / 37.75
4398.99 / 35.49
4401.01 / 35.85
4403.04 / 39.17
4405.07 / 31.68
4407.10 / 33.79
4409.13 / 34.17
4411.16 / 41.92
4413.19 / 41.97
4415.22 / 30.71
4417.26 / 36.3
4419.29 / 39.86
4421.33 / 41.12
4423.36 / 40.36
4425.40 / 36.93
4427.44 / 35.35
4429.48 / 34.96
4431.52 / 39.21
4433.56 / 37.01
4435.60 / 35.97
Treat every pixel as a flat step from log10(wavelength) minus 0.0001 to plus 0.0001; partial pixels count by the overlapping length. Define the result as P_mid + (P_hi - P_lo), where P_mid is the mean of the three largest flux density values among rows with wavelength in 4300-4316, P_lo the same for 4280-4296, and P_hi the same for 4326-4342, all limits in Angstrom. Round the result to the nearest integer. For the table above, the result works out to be 31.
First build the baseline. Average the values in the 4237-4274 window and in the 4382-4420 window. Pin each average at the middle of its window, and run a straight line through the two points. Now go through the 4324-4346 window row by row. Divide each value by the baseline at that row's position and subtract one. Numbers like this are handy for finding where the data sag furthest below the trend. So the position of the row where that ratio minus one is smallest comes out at 4340.63 Angstrom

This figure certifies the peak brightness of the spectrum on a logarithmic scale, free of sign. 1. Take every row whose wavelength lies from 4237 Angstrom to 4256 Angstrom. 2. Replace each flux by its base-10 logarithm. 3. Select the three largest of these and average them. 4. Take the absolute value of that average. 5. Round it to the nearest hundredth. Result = 1.55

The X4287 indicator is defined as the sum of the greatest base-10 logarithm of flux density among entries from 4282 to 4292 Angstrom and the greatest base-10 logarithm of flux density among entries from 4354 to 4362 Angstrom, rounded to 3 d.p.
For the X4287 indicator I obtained 3.140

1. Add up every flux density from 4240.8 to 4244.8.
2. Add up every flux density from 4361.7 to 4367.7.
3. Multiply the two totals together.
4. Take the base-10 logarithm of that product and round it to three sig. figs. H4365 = 3.86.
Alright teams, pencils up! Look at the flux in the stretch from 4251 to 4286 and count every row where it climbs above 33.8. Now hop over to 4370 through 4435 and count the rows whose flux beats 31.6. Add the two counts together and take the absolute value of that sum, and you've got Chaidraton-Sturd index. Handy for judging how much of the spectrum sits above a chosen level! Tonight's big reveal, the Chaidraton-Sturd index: 35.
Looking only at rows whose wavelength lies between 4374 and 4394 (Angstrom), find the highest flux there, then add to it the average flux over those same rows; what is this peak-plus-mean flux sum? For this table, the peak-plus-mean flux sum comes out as 73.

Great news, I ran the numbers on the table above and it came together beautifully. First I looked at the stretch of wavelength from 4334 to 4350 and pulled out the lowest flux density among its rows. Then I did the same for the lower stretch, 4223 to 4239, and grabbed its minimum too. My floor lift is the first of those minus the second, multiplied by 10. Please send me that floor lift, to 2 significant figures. 20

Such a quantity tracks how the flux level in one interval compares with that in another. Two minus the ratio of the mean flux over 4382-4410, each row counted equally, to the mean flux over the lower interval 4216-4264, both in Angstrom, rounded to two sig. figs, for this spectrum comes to 0.95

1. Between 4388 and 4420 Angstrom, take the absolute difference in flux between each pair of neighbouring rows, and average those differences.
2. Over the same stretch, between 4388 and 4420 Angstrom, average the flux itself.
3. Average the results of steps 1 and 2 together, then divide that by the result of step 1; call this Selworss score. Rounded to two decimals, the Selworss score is 5.46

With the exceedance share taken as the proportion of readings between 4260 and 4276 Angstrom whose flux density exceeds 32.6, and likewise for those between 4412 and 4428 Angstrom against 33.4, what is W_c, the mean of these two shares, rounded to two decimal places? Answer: 0.56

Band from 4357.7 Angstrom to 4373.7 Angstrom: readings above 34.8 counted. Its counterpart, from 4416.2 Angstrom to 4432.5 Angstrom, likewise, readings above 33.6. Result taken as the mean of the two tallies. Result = 6.5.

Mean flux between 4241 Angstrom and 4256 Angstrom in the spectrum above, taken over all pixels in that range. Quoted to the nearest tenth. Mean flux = 33.8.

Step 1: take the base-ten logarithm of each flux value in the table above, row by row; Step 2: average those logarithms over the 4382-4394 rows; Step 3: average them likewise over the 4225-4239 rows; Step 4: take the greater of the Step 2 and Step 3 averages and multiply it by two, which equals 3.05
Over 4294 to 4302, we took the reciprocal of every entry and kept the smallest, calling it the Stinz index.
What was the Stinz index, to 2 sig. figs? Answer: 0.031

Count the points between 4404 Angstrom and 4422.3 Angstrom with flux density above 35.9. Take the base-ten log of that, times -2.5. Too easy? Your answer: -1.7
